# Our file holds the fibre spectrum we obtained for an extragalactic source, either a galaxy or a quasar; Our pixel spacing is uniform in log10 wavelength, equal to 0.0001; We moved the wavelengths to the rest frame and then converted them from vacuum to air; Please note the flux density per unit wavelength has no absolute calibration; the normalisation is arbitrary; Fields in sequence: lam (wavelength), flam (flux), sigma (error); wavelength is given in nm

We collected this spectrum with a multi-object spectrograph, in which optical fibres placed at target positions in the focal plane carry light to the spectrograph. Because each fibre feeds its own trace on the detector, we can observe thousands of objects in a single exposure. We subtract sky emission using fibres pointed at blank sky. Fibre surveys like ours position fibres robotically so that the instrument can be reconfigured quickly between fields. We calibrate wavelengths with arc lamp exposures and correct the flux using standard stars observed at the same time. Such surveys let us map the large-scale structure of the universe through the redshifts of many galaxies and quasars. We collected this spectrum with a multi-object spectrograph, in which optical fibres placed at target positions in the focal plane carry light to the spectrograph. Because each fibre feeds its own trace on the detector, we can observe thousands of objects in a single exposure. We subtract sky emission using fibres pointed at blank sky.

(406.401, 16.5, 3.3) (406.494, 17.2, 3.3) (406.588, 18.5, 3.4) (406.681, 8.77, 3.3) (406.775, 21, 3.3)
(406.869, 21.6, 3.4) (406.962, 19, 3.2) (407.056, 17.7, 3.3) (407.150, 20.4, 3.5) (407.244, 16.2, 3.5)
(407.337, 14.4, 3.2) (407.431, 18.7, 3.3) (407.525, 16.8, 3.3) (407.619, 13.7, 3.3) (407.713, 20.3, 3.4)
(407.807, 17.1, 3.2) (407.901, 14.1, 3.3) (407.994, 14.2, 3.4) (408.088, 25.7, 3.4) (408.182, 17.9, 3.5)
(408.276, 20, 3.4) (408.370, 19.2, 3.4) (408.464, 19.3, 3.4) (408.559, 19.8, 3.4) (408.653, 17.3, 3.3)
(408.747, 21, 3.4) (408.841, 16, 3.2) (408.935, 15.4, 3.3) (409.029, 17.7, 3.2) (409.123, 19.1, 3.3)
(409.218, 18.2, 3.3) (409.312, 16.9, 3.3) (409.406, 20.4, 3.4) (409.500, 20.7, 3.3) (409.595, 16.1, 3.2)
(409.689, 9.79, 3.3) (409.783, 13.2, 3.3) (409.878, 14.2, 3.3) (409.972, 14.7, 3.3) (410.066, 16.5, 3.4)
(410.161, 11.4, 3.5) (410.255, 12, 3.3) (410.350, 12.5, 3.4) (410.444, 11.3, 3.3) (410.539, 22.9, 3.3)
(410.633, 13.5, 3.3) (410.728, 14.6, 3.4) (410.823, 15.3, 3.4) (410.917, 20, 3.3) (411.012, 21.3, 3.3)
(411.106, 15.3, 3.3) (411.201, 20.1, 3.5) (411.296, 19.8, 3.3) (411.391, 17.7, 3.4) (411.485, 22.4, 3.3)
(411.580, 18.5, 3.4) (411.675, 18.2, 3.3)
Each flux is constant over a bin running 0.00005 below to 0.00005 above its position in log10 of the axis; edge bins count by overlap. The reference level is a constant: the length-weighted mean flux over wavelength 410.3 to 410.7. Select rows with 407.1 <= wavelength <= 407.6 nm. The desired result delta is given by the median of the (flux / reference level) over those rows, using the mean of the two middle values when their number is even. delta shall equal 1.12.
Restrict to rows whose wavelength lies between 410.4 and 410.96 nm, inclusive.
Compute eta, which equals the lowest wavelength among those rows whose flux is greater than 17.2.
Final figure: 410.539 nm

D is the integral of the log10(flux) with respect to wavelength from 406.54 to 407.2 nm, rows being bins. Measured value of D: 0.820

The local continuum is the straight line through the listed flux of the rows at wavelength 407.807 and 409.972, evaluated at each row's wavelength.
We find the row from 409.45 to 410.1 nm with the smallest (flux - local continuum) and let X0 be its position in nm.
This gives 409.689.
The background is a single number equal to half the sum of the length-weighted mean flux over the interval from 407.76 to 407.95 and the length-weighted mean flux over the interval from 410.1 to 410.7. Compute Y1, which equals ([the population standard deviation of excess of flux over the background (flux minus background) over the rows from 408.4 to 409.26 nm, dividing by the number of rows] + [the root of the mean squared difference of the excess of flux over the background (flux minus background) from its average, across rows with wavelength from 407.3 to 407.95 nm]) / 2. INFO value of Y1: 2.0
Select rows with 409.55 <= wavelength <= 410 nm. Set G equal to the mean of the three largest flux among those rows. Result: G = 15.0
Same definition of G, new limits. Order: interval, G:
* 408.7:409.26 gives 19.4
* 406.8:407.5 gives 20.3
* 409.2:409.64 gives 19.8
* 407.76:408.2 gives 20.2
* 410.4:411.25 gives 21.4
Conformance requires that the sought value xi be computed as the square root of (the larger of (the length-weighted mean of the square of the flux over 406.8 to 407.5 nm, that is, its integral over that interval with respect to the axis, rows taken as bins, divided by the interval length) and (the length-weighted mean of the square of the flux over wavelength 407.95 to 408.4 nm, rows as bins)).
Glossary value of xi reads 19.8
